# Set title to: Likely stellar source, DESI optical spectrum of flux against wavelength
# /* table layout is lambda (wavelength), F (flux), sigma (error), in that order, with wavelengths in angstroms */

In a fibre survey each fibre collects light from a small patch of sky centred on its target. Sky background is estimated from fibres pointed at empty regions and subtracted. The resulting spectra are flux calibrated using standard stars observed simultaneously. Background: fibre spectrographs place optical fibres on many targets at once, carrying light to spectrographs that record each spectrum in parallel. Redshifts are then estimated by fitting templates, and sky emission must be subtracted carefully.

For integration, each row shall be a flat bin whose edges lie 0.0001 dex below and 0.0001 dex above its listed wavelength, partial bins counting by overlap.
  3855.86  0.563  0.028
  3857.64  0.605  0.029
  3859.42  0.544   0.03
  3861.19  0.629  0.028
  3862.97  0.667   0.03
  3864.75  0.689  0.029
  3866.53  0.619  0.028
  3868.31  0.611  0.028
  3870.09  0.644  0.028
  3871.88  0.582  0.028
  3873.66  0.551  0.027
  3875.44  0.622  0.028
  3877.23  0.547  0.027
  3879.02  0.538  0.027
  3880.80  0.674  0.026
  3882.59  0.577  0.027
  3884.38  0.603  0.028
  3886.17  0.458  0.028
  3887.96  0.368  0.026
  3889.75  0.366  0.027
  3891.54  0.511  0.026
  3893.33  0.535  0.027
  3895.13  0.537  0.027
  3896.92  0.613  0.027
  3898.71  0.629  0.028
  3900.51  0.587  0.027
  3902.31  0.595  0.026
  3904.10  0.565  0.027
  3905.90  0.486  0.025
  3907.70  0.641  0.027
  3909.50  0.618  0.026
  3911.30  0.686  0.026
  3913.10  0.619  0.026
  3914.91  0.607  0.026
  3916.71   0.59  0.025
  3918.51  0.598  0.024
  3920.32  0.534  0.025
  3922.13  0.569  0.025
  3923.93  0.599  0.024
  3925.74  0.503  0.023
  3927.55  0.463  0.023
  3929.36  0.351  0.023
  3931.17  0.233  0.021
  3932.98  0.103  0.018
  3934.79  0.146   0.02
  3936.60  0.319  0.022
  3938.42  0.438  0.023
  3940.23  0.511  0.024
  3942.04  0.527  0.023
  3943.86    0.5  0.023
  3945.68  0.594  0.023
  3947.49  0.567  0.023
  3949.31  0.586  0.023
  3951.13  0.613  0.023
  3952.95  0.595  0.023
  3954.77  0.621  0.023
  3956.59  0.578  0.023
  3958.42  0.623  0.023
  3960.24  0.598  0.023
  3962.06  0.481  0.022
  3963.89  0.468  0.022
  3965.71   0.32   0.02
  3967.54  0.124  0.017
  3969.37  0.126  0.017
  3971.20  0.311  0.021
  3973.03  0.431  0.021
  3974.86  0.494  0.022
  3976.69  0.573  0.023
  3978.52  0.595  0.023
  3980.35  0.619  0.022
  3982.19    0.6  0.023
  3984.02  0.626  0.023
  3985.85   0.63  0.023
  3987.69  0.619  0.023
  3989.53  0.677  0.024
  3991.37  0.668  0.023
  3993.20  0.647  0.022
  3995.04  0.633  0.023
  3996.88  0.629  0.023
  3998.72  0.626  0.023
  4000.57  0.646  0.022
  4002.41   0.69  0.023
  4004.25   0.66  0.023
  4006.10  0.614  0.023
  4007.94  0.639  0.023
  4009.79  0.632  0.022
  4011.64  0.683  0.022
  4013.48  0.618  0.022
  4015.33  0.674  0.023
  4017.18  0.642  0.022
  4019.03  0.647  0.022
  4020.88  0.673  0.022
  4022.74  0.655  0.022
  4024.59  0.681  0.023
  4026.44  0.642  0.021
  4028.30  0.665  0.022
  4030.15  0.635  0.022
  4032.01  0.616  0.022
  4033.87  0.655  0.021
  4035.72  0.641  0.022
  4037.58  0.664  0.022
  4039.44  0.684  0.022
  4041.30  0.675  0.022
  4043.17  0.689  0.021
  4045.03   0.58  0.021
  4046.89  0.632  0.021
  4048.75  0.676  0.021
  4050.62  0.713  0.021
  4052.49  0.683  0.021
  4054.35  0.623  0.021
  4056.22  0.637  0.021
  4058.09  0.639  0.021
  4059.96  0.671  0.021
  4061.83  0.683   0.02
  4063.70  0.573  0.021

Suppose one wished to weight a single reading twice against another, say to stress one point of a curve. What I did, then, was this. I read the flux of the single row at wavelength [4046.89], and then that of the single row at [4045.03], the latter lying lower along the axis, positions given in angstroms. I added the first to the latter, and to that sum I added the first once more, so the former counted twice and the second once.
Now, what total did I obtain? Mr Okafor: 1.84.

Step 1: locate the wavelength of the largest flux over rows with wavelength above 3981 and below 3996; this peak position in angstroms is 3989.53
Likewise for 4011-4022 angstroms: 4011.64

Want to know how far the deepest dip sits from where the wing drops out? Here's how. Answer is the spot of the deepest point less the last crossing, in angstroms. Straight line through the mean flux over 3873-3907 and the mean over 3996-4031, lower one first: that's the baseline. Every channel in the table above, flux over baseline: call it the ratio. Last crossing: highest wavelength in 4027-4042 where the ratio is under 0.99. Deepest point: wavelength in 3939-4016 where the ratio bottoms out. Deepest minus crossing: -68.2 angstroms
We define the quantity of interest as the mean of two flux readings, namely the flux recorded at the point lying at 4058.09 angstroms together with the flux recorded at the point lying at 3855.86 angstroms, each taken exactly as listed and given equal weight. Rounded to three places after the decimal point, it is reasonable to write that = 0.601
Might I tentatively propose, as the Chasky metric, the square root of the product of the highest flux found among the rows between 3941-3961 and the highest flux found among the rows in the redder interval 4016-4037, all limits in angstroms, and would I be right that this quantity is 0.65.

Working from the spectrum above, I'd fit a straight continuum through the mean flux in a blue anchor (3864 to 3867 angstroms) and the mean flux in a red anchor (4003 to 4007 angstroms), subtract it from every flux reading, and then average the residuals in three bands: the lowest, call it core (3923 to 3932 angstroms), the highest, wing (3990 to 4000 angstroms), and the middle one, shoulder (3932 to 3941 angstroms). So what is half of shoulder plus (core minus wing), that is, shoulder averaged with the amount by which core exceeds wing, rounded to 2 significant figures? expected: -0.28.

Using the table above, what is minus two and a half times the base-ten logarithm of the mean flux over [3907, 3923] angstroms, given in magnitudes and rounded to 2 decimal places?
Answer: 0.54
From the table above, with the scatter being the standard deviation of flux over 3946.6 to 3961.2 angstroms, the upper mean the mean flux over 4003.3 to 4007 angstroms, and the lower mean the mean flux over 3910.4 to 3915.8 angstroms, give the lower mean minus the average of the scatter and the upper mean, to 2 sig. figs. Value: 0.31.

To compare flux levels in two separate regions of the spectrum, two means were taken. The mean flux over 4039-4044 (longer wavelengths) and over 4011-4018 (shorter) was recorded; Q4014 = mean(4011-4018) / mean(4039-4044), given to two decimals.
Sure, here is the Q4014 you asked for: 0.96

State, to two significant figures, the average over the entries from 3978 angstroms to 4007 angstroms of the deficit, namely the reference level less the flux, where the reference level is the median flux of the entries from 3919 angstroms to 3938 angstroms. -0.23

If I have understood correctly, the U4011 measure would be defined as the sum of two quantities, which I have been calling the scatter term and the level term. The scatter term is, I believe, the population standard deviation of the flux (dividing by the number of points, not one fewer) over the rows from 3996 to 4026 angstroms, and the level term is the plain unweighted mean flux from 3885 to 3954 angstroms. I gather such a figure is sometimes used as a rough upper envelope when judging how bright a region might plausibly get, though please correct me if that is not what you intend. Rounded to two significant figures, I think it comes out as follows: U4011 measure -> 0.53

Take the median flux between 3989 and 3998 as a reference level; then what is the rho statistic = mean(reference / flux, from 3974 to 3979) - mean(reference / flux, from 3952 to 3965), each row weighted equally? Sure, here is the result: 0.0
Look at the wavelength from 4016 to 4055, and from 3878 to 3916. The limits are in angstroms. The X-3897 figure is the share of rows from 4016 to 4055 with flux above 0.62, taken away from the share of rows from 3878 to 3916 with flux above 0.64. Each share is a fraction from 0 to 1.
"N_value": -0.8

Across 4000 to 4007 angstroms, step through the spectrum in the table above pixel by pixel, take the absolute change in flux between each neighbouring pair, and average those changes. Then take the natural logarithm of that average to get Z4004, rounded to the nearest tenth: -3.2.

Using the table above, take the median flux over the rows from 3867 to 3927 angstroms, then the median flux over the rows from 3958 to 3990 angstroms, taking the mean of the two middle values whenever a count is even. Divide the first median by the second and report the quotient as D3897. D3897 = 1.01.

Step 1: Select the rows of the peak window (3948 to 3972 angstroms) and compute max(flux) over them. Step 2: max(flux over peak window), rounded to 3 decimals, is 0.623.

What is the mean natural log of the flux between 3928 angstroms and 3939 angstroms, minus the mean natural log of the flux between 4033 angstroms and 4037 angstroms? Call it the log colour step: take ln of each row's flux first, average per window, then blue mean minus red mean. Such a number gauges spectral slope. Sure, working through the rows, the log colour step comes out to -1.0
